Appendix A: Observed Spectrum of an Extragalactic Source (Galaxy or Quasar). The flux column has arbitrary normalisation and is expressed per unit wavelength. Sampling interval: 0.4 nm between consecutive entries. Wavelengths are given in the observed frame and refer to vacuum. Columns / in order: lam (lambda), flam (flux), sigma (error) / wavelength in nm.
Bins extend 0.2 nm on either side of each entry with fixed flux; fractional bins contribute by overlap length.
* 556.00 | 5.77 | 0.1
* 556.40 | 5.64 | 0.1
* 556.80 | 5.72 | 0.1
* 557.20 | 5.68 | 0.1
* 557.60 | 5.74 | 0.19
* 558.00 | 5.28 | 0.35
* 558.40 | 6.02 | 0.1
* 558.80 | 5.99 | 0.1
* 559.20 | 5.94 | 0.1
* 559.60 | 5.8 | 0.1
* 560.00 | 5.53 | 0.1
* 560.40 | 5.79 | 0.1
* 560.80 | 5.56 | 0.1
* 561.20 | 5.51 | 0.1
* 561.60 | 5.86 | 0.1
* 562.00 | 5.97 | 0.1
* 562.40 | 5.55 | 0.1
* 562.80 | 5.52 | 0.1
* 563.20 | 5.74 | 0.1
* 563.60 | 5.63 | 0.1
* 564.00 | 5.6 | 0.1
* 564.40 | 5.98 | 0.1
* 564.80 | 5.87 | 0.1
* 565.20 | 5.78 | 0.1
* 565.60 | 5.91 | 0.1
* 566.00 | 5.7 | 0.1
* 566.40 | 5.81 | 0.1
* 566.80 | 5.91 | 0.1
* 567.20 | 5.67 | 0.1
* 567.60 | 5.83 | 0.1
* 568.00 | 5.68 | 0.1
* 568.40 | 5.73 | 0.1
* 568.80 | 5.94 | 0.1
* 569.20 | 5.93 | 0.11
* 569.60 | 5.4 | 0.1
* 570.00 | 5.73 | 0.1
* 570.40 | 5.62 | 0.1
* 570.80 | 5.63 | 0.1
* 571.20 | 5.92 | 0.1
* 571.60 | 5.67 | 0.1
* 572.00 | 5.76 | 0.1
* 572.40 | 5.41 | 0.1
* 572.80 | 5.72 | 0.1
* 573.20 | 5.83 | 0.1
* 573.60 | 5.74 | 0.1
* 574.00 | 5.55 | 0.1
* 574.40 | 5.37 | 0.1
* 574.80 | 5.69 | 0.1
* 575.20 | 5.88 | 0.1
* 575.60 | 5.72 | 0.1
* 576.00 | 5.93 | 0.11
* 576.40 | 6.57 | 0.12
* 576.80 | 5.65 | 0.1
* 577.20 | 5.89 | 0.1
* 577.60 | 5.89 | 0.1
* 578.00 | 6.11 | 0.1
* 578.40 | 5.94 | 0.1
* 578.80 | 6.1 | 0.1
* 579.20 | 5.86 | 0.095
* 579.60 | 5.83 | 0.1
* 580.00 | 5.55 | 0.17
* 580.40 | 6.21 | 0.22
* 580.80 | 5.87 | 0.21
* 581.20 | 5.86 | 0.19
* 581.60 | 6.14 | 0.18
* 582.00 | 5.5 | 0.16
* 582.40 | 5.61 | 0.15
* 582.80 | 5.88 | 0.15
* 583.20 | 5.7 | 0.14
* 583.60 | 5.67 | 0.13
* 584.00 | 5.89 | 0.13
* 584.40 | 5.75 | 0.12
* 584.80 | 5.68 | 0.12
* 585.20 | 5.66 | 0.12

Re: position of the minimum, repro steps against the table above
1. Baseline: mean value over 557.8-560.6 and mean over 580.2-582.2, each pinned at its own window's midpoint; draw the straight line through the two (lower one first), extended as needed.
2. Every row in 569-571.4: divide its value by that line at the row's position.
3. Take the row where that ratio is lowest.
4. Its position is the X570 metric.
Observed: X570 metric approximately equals 569.60 nm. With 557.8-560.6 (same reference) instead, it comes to 558.00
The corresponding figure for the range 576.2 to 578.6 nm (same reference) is 576.80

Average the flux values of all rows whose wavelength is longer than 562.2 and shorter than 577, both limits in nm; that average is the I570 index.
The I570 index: 5.75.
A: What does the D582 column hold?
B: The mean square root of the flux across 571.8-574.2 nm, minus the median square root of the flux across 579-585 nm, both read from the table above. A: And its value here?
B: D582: -0.034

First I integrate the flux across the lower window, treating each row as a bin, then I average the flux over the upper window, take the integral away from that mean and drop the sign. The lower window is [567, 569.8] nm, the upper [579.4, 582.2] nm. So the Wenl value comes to 10.22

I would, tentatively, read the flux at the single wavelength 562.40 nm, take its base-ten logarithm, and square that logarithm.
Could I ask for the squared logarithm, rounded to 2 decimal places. 0.55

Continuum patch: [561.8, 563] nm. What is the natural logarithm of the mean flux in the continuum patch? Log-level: 1.74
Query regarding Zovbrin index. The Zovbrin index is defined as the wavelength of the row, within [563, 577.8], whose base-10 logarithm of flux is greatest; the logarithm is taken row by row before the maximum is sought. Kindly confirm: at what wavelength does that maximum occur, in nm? 576.40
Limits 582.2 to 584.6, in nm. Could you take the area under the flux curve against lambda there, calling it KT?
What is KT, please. 13.8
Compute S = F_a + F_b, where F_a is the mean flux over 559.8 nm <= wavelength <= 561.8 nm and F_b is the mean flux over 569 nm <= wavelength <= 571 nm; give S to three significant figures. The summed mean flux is 11.3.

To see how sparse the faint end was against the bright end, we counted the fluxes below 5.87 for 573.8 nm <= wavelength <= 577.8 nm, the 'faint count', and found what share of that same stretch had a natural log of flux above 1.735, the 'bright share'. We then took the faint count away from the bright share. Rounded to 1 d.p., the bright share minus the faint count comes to -4.3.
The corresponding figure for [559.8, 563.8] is -8.6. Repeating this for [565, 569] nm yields -6.0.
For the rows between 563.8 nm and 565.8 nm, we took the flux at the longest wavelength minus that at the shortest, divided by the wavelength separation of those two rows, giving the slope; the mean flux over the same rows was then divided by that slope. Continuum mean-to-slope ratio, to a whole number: 30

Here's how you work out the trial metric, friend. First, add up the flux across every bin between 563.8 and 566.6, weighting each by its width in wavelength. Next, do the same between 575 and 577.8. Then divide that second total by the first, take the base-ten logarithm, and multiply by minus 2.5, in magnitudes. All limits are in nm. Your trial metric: -0.023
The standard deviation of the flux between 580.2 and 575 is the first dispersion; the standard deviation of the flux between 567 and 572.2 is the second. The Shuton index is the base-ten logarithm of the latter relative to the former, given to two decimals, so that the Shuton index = -0.22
